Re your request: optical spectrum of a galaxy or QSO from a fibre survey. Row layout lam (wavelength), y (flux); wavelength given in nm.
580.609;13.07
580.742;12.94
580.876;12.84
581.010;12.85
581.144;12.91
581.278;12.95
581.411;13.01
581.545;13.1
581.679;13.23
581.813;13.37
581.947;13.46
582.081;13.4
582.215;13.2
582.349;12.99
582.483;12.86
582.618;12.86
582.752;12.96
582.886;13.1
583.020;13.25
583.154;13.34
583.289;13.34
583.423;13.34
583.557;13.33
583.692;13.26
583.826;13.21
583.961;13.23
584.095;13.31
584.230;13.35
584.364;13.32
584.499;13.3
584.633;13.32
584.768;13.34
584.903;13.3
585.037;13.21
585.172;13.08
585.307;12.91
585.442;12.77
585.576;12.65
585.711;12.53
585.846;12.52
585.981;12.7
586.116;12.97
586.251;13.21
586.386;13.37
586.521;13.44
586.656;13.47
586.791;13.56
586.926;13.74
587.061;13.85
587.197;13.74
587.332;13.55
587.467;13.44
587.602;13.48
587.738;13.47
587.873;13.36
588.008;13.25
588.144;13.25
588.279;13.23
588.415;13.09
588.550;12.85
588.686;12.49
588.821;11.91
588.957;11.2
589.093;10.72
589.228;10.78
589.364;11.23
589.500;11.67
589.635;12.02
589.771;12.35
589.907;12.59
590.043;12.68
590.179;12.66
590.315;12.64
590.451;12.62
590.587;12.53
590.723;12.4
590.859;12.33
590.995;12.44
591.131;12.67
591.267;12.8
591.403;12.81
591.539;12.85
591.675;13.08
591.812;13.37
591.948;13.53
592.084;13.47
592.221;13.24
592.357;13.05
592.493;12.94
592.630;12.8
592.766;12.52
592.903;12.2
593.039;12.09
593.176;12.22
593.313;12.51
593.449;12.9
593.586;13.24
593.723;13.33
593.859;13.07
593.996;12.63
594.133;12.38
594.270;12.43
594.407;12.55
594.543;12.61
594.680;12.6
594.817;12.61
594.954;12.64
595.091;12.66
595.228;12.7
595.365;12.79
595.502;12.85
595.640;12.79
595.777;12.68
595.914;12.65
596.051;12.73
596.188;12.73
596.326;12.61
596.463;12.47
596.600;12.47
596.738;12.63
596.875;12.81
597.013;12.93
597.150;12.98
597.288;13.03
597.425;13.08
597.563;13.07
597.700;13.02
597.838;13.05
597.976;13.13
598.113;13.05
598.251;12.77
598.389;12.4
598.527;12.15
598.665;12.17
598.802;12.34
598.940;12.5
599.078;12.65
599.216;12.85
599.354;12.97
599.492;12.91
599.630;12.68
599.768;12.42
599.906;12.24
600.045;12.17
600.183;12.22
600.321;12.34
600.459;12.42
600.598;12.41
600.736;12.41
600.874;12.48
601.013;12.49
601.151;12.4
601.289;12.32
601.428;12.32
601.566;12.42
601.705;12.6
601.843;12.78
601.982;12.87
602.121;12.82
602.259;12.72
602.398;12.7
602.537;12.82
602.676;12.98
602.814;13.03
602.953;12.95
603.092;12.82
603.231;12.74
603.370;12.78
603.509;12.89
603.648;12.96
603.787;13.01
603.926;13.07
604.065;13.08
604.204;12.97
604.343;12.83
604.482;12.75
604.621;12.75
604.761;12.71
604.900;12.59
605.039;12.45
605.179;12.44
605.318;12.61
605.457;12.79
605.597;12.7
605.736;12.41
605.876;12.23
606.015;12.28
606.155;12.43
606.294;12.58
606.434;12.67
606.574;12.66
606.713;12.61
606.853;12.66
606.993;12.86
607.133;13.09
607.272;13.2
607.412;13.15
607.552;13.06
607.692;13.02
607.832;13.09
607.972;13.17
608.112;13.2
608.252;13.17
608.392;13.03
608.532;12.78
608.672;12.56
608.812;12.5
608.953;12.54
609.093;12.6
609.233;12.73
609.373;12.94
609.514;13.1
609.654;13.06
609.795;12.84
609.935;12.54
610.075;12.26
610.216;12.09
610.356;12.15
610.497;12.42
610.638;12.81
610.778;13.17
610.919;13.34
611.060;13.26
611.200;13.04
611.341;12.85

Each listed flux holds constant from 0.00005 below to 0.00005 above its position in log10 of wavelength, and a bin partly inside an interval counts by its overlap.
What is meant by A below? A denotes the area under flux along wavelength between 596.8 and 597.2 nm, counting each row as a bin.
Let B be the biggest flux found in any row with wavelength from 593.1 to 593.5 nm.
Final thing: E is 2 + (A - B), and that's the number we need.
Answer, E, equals -5.74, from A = 5.16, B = 12.9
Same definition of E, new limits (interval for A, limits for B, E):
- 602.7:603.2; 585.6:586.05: -4.23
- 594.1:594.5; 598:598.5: -6.06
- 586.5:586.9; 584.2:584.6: -5.94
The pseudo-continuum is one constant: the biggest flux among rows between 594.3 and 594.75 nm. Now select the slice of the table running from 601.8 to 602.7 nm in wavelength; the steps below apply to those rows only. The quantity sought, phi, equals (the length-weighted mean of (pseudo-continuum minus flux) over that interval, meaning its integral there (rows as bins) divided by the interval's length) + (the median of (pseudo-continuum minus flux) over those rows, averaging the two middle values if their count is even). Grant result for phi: -0.4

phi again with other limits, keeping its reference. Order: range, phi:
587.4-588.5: -1.4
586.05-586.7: -1.4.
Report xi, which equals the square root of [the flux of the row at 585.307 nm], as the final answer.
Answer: 3.59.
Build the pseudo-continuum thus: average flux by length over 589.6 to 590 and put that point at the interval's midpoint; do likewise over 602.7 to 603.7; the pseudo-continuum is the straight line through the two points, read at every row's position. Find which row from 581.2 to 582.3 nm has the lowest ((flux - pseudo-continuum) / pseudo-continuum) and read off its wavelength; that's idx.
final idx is 581.278 nm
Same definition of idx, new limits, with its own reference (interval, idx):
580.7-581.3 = 580.876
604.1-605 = 604.900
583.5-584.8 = 583.826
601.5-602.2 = 601.566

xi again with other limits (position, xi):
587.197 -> 3.71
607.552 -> 3.61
